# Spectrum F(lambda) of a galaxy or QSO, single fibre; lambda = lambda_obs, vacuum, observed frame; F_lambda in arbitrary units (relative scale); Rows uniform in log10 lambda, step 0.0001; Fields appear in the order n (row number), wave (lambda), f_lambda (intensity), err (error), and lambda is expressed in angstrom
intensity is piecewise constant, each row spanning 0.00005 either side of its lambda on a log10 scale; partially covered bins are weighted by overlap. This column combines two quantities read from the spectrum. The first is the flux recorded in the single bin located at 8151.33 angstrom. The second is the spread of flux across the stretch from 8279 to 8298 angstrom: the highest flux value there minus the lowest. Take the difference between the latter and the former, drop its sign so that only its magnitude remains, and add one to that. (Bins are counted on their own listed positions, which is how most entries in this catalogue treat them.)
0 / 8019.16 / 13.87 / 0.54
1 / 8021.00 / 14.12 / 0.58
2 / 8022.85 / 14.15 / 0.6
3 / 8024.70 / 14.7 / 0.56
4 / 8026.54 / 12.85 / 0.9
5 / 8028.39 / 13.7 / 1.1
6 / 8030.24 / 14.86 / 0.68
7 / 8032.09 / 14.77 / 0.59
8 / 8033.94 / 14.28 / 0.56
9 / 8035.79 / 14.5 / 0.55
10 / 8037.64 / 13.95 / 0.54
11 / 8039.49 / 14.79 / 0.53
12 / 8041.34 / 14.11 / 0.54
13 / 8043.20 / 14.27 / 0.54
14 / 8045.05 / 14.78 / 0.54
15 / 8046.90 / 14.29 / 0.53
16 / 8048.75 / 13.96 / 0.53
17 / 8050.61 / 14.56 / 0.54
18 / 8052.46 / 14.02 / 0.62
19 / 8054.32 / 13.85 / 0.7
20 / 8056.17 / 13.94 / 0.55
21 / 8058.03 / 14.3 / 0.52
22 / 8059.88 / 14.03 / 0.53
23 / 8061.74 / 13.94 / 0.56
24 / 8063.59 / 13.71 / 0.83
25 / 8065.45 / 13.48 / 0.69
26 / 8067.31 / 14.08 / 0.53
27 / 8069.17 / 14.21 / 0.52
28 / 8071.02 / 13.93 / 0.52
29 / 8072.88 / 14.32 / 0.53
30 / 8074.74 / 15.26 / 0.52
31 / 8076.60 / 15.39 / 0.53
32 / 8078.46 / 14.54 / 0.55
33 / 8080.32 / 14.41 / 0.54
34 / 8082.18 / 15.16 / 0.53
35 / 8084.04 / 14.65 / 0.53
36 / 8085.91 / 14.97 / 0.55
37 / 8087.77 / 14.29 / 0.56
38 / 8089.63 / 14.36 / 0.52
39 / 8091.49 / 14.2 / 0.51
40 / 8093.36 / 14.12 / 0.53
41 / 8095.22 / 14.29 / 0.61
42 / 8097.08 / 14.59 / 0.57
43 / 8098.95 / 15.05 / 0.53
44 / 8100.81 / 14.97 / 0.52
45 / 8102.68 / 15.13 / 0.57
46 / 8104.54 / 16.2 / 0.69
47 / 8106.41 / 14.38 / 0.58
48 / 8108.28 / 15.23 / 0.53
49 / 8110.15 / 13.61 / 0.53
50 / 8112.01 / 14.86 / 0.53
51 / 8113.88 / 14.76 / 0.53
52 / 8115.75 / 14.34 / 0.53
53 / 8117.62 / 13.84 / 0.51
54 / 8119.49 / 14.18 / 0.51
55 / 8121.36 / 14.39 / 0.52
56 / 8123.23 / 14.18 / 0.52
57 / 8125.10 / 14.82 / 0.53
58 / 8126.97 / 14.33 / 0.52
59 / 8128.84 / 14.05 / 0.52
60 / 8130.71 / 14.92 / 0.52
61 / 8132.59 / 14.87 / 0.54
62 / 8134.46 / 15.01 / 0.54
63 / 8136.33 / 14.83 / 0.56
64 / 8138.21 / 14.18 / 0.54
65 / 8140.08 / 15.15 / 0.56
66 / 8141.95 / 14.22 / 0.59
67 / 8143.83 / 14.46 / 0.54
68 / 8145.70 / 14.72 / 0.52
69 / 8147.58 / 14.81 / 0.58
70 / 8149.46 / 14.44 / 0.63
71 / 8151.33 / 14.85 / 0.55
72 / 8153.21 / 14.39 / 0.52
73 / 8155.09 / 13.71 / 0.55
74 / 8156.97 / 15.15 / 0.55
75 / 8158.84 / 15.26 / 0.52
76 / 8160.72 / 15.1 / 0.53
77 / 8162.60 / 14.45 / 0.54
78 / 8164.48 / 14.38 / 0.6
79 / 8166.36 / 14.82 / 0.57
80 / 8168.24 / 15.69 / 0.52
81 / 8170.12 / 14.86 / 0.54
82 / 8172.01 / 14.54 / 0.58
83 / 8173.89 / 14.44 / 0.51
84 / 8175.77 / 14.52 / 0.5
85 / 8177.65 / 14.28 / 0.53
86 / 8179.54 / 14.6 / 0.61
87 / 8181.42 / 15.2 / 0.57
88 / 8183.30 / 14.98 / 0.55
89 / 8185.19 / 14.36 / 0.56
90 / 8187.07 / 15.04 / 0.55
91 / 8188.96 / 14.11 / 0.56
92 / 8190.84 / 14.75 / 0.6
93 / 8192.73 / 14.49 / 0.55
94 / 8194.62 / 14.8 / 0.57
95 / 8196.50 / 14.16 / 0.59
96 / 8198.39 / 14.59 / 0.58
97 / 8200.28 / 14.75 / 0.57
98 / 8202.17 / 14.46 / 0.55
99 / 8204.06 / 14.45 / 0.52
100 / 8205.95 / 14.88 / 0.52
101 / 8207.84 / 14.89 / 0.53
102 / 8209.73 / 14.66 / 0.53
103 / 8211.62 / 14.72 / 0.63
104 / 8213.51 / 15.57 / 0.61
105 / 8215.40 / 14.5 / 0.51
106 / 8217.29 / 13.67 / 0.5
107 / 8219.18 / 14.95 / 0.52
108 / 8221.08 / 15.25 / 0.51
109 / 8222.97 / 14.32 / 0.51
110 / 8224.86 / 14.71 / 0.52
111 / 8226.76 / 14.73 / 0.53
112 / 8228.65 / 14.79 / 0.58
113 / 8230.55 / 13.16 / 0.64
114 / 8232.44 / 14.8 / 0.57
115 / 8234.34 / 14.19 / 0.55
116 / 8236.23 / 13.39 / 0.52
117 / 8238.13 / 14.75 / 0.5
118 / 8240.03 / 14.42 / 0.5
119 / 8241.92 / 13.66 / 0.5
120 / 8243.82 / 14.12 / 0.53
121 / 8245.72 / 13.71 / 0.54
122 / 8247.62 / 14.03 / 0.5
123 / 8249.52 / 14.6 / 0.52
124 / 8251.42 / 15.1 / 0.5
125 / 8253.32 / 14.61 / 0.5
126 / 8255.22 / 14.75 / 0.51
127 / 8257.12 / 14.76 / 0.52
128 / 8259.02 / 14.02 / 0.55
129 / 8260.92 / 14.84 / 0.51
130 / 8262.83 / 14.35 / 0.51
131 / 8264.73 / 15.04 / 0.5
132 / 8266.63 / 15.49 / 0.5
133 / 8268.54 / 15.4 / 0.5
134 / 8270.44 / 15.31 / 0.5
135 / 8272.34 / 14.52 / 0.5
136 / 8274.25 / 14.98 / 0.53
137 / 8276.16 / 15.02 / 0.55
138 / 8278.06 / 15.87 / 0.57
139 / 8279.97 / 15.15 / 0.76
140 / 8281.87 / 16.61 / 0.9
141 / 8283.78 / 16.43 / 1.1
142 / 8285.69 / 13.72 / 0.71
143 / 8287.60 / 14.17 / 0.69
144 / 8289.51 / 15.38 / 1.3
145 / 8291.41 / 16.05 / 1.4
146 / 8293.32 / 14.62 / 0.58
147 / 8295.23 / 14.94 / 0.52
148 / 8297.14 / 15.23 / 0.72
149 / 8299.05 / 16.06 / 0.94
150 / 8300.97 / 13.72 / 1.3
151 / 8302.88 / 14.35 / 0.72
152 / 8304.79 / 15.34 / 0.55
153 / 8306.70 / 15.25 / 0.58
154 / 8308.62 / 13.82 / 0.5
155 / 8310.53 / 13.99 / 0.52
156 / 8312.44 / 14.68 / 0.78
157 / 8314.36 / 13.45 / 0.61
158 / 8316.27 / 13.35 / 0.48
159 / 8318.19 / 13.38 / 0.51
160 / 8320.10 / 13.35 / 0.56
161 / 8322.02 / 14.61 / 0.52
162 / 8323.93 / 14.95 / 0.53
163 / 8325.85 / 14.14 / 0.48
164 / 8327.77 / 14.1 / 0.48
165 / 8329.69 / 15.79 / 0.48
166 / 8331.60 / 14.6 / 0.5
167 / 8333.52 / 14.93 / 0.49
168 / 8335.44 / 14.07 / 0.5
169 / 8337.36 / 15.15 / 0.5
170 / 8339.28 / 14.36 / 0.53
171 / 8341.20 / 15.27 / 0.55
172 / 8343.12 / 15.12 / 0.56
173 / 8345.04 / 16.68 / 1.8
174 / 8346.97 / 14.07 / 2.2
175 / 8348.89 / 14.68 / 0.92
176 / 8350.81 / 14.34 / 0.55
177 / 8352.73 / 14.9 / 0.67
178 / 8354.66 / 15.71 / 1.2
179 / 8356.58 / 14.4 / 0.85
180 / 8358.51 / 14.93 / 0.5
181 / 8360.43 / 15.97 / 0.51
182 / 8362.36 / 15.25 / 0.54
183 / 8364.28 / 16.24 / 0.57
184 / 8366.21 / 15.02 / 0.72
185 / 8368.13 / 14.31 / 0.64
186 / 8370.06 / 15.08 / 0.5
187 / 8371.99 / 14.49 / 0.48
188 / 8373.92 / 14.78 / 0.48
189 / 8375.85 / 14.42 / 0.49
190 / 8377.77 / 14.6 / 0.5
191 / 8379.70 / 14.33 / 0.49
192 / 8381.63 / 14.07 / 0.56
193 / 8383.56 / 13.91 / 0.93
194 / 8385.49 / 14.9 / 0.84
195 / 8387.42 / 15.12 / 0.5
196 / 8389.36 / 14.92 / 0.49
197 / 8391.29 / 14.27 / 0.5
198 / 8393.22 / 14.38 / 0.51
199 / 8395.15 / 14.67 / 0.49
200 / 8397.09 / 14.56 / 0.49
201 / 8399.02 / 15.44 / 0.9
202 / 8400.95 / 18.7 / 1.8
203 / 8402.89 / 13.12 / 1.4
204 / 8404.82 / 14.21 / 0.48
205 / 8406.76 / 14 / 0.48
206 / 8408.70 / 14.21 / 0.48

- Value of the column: 13.0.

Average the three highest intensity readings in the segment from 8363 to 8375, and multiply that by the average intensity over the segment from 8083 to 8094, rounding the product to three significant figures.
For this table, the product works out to 223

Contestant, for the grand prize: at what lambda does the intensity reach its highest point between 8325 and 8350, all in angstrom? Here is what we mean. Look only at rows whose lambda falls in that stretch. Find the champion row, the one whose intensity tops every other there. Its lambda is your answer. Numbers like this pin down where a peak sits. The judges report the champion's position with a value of 8345.04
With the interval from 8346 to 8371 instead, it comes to 8364.28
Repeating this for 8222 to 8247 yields 8232.44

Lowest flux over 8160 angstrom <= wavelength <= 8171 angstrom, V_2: 14.38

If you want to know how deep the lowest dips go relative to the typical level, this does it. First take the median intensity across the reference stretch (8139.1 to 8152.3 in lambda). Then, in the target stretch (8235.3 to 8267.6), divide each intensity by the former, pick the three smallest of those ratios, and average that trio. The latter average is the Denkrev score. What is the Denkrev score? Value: 0.923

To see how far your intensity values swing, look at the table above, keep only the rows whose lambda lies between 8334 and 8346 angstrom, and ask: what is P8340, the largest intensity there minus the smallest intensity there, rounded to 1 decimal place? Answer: 2.6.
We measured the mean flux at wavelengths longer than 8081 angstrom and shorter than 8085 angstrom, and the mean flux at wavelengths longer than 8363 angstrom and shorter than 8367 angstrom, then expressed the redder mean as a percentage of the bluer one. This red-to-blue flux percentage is 105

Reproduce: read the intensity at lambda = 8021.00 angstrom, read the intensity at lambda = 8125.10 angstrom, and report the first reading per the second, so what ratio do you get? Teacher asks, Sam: 0.95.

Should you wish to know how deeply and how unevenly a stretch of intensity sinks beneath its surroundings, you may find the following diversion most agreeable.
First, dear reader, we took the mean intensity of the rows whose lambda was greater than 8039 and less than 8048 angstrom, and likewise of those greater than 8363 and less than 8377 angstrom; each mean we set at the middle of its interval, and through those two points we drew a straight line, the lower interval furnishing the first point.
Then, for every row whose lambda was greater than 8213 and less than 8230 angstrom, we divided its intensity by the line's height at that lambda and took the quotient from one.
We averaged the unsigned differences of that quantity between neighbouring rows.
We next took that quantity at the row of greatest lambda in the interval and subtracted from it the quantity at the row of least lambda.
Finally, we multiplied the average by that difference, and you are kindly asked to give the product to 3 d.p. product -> 0.002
